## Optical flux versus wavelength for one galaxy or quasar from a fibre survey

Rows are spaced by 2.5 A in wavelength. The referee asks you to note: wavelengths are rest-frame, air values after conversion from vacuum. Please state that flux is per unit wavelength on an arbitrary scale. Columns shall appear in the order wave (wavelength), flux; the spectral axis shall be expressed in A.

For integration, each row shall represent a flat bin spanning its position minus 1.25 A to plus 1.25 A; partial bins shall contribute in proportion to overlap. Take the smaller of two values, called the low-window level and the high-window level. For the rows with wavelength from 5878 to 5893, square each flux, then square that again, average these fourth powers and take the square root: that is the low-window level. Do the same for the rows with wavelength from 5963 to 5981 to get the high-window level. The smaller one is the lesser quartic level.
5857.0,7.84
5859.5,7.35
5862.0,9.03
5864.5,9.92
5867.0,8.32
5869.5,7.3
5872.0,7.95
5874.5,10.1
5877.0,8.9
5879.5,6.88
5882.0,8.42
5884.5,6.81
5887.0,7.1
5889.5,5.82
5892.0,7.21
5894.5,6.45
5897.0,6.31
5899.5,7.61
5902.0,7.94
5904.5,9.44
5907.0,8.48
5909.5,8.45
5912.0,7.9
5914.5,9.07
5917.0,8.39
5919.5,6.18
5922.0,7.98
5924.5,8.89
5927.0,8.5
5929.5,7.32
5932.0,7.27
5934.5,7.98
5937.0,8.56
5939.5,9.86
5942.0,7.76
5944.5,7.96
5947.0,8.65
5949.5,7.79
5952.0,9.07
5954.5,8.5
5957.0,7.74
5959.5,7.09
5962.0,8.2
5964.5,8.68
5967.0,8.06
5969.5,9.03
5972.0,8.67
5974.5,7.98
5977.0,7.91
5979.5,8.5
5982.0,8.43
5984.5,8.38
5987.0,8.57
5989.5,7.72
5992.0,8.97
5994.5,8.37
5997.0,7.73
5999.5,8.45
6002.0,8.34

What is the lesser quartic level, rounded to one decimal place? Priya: 51.3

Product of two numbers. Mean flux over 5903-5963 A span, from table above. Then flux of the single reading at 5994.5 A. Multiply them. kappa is 68.7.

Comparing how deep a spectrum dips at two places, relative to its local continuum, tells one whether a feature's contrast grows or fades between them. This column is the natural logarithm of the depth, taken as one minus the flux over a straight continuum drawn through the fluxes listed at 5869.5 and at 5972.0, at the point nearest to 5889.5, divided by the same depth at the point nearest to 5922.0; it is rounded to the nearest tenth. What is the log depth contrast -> 4.4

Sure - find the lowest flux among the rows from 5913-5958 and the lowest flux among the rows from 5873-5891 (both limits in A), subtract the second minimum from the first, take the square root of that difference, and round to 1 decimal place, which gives 0.6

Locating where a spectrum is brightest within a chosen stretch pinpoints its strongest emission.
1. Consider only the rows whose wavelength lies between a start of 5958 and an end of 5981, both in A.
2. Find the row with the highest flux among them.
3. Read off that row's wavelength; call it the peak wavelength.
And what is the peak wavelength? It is 5969.5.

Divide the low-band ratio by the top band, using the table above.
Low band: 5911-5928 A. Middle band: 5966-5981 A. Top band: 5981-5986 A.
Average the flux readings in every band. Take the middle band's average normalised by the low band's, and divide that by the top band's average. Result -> 0.1223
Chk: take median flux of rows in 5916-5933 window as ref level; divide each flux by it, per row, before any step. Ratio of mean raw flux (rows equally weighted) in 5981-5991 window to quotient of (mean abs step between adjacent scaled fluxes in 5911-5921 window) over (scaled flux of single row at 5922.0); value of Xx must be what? 49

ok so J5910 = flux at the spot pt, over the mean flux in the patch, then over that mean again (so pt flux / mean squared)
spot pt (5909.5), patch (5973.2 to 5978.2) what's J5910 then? 0.134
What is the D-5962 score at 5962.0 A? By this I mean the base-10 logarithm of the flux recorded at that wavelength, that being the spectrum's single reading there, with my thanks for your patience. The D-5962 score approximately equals 0.91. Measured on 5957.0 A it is 0.89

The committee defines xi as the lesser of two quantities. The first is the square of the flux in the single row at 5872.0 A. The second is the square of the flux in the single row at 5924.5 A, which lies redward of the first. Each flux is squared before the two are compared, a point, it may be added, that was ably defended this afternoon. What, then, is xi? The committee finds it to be 63.2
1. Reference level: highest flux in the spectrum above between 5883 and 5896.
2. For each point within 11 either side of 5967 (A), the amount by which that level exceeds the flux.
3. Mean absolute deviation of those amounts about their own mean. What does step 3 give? 0.4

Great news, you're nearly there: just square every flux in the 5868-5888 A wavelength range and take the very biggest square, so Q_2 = 102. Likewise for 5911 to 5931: 82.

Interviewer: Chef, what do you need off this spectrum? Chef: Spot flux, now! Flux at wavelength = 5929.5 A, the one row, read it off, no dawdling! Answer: 7.32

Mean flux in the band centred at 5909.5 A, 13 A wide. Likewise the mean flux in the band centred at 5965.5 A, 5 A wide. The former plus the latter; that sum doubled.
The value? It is 34.1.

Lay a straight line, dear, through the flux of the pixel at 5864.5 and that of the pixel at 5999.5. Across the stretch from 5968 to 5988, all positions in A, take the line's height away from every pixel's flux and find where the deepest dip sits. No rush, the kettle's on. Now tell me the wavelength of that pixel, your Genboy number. 5977.0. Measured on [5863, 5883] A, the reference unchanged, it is 5879.5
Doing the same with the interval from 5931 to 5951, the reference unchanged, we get 5932.0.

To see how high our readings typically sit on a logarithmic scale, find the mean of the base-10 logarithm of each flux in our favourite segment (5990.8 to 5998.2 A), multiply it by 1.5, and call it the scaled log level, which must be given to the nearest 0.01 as 1.38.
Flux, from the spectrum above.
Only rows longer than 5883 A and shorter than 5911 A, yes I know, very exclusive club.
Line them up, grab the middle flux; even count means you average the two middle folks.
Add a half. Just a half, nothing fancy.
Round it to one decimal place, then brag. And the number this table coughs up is 7.7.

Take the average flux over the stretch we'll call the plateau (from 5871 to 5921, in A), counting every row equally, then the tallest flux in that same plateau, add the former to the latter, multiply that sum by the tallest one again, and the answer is 180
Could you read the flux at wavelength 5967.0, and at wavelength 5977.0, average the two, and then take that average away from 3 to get -5.0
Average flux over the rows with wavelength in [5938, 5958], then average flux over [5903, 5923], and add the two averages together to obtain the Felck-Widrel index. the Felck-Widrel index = 16.7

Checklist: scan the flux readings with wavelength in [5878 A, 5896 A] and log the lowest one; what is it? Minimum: 5.82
